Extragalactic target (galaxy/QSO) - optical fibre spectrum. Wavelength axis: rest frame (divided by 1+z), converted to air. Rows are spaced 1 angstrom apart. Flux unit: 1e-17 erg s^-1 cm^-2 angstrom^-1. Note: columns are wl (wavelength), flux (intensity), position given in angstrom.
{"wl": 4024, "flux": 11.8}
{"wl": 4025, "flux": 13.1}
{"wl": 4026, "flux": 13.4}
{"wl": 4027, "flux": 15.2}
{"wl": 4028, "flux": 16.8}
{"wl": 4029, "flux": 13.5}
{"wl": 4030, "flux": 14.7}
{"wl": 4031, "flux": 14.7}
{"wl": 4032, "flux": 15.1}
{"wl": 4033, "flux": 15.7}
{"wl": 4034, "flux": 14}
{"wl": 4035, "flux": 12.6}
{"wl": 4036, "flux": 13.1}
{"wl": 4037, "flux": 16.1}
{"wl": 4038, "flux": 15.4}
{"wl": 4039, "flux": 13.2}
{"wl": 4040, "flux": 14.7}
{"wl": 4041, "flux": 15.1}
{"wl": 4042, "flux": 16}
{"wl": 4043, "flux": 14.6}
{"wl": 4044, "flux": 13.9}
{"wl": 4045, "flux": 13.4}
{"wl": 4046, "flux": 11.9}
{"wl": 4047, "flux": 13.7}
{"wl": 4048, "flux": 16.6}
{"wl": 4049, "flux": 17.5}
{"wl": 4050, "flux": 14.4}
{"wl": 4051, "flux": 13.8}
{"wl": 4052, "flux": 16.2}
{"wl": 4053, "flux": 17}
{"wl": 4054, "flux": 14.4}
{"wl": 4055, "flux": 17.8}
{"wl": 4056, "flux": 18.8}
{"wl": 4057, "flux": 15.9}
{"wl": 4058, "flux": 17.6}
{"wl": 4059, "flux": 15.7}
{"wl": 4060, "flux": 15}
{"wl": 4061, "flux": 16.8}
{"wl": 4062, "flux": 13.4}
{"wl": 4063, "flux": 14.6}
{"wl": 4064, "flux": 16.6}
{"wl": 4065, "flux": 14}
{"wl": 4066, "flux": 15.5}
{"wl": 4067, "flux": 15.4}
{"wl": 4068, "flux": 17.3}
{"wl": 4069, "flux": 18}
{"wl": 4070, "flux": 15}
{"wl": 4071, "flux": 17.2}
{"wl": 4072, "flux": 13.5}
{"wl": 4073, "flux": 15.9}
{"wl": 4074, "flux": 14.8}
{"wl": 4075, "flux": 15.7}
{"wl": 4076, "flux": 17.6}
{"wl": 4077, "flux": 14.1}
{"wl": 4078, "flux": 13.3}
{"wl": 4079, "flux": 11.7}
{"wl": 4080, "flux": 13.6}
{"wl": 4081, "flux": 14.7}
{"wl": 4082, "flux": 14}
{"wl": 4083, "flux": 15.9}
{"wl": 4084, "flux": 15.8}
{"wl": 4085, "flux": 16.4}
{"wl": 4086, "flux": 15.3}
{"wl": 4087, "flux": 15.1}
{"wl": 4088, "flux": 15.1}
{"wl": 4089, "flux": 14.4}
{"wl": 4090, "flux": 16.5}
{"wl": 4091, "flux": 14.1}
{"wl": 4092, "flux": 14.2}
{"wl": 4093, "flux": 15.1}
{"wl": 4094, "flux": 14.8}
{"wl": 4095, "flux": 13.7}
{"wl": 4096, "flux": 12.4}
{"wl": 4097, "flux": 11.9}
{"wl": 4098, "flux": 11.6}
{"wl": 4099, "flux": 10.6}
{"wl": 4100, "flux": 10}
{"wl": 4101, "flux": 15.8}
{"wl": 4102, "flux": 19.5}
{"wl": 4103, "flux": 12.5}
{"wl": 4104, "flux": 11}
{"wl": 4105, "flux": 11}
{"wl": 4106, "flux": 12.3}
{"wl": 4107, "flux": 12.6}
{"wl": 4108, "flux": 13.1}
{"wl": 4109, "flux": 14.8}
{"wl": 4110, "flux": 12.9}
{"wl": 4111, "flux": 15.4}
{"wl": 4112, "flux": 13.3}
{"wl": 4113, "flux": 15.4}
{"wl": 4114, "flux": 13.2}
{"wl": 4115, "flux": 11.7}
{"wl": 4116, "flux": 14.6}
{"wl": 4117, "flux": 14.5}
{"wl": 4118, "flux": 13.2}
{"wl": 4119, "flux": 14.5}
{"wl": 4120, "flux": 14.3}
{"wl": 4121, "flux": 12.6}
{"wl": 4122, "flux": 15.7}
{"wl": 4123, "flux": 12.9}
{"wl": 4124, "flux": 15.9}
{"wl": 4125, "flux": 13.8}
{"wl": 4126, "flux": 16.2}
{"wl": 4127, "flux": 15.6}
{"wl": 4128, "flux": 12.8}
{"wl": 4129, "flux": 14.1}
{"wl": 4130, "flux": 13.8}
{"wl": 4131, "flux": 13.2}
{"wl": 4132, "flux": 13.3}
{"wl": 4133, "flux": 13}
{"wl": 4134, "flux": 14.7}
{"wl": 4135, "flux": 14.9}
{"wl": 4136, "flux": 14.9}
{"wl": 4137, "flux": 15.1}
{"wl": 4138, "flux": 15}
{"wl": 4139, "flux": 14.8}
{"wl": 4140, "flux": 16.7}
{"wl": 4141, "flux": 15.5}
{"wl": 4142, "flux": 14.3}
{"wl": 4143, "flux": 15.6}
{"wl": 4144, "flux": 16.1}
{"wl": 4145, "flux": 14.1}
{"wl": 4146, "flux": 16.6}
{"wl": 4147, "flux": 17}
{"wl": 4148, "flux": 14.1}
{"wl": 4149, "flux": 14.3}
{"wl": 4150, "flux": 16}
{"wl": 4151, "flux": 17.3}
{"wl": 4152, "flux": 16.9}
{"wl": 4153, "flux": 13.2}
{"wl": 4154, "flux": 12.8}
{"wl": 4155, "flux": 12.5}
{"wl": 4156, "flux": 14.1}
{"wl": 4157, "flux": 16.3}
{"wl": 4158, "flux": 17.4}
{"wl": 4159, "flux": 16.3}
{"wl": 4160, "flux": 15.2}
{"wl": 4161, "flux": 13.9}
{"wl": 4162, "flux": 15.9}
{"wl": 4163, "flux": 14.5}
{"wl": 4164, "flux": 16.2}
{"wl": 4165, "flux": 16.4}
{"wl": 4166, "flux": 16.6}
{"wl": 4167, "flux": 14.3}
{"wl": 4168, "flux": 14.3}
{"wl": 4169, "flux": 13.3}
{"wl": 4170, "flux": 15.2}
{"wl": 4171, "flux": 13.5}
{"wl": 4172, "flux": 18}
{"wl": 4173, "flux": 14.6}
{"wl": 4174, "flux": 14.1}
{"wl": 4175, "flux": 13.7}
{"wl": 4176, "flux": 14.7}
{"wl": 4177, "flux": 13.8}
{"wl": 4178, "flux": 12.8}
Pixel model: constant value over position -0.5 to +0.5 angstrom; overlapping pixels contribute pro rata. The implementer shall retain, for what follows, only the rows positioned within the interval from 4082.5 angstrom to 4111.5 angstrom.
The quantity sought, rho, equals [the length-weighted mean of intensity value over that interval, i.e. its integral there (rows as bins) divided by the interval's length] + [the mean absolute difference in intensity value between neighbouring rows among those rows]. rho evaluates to 15.3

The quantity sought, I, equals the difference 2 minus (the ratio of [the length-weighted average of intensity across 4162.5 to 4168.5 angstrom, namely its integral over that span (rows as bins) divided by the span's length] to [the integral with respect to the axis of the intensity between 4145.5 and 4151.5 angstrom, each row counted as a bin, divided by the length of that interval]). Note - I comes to 1.03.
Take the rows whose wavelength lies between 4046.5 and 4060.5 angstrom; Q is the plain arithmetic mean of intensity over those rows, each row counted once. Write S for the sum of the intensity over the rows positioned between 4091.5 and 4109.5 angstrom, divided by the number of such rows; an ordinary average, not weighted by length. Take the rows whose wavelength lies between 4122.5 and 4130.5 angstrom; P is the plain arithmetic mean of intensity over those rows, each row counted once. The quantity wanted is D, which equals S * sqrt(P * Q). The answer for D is 200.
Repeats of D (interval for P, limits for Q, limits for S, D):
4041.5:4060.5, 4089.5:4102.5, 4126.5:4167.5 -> 220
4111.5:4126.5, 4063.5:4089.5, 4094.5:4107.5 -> 186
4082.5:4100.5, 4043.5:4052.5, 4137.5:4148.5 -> 221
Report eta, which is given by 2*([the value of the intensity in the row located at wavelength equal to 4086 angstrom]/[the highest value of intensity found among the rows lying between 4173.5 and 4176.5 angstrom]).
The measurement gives 2.08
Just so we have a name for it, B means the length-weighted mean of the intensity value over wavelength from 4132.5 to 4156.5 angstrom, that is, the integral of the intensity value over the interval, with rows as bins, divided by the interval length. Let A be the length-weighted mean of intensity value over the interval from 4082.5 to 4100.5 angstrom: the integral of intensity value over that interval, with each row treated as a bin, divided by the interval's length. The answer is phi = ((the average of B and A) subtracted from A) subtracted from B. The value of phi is 15.4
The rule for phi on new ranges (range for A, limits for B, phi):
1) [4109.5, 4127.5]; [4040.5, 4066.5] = 16.0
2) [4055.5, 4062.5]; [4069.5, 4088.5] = 14.4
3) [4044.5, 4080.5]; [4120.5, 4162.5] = 14.6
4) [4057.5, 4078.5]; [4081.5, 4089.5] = 15.1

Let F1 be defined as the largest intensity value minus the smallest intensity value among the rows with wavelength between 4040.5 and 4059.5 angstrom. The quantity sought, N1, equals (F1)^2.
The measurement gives 48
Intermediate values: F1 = 6.9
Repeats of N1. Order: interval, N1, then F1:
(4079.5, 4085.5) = 8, 2.8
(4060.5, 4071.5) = 21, 4.6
